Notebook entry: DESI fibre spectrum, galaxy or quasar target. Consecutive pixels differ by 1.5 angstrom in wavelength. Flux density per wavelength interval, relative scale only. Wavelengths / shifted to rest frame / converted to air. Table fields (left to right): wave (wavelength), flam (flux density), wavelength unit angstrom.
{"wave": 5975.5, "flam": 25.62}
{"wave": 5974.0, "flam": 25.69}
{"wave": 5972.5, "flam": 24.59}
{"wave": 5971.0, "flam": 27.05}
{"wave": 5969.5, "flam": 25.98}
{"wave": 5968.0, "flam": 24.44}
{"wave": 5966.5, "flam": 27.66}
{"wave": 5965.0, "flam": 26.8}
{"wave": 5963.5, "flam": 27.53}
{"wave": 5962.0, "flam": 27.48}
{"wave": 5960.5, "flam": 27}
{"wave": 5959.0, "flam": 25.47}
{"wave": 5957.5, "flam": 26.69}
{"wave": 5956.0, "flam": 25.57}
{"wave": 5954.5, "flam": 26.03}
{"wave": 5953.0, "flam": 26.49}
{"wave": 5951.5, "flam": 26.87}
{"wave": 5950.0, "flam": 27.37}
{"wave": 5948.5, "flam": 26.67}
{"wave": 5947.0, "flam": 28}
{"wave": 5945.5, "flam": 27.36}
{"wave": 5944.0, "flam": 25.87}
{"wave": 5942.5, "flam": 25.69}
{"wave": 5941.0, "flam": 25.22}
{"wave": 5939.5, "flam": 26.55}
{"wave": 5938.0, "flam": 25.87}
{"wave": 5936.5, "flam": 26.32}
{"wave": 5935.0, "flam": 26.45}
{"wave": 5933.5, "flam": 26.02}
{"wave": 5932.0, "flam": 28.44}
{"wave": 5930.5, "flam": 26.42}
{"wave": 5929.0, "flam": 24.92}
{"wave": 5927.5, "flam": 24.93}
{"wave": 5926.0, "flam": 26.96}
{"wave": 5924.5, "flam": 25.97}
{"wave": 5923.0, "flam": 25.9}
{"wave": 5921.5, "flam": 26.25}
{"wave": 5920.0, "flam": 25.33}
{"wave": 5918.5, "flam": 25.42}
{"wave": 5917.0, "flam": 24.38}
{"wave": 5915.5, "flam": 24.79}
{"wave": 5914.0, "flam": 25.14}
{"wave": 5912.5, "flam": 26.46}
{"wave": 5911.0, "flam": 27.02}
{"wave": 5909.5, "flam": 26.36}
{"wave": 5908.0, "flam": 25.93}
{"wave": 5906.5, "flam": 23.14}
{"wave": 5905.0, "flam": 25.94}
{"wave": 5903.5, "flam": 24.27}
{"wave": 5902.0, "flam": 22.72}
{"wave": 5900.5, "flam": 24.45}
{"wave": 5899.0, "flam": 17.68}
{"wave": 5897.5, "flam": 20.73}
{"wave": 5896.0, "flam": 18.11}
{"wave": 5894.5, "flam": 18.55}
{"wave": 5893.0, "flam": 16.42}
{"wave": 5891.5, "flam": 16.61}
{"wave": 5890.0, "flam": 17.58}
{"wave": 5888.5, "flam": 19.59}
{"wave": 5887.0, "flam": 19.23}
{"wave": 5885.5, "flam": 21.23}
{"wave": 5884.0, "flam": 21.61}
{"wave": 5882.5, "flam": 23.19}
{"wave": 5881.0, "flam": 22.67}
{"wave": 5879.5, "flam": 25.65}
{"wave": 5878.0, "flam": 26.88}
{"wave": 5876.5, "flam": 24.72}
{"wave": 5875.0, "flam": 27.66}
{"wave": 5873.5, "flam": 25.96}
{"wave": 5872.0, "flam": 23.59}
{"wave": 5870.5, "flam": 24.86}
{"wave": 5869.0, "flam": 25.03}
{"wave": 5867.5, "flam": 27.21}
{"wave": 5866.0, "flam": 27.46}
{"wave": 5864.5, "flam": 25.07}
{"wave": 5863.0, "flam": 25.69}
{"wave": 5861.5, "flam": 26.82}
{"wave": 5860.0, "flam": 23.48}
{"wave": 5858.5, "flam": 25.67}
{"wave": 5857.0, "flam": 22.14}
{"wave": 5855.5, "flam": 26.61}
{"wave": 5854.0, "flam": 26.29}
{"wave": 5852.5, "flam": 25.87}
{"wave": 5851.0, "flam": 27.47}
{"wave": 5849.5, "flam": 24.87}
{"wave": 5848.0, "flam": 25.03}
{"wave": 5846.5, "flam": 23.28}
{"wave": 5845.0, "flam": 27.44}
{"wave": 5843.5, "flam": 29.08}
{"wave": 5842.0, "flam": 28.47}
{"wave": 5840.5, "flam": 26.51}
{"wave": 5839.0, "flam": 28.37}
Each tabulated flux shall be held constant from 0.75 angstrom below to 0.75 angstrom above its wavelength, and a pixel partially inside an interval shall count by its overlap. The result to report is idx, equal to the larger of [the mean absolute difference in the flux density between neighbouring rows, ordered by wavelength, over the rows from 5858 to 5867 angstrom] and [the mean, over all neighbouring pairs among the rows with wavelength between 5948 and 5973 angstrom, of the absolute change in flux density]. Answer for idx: 1.9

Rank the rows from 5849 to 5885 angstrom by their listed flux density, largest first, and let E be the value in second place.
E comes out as 27.47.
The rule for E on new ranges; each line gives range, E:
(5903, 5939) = 27.02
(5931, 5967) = 28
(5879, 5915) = 26.46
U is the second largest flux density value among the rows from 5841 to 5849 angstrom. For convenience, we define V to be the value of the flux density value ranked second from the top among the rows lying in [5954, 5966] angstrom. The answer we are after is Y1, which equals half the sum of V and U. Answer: 28.0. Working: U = 28.47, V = 27.48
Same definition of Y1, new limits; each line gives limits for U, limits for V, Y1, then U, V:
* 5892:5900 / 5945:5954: 23.0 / 18.55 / 27.37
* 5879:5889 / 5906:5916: 24.8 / 23.19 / 26.46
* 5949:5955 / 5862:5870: 27.0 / 26.87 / 27.21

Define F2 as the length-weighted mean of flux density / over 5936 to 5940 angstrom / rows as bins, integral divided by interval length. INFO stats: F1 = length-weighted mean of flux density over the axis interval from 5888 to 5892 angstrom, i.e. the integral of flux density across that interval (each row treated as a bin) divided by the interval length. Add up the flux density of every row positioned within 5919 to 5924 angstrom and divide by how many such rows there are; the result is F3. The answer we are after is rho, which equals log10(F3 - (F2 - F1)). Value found 1.24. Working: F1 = 17.9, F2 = 26.2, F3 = 25.8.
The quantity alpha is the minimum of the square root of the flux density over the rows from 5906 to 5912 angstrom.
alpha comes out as 4.81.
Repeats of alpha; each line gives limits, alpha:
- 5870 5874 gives 4.86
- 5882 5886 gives 4.61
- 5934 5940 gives 5.09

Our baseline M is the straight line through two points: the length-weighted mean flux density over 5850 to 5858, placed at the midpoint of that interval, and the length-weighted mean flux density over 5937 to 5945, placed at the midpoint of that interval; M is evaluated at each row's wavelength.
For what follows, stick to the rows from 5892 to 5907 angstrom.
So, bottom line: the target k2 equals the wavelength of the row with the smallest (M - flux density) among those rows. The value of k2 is 5905.0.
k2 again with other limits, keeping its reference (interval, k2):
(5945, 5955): 5947.0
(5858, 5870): 5866.0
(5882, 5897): 5882.5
